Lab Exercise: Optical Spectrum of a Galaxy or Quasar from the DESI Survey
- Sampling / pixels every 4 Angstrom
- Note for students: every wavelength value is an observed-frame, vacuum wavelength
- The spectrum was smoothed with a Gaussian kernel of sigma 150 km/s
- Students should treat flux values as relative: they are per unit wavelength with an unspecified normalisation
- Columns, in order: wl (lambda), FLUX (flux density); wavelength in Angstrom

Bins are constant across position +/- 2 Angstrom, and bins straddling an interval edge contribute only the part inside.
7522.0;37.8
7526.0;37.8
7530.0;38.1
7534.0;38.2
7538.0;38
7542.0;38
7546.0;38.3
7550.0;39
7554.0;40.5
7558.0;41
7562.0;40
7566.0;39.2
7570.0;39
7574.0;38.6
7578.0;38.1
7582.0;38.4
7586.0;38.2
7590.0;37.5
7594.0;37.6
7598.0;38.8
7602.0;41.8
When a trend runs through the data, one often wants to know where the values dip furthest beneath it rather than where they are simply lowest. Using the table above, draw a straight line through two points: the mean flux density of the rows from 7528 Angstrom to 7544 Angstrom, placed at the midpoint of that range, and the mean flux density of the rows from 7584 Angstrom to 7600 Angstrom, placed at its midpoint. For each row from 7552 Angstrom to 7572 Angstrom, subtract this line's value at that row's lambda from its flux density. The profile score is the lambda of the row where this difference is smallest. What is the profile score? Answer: 7570.0 Angstrom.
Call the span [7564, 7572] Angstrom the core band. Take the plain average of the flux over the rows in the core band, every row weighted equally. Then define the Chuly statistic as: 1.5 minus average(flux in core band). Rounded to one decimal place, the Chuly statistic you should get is -37.6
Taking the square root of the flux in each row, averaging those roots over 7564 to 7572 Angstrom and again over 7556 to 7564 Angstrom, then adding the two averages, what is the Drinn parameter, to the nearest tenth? 12.6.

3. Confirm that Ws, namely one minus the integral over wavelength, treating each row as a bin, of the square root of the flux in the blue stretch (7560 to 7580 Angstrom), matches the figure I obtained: -124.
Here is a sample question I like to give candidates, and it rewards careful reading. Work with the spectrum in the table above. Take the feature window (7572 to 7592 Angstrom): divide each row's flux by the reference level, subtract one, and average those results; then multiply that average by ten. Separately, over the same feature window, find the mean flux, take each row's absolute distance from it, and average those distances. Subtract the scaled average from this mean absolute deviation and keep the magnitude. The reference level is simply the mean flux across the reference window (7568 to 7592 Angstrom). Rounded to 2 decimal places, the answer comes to 0.32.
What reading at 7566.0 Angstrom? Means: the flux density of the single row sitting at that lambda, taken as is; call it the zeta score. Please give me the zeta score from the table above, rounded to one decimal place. 39.2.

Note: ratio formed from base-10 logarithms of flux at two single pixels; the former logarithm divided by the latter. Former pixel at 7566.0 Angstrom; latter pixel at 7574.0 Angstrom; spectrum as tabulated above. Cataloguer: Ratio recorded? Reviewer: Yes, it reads 1.00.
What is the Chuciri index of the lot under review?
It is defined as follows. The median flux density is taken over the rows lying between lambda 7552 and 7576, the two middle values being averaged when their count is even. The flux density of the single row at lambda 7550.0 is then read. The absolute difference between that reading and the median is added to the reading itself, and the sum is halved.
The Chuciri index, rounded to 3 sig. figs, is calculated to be 19.8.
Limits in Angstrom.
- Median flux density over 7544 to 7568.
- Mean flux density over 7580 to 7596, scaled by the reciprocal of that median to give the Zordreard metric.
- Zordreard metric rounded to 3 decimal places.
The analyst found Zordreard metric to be 0.958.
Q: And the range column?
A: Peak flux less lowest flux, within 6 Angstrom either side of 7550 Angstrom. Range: 2.2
